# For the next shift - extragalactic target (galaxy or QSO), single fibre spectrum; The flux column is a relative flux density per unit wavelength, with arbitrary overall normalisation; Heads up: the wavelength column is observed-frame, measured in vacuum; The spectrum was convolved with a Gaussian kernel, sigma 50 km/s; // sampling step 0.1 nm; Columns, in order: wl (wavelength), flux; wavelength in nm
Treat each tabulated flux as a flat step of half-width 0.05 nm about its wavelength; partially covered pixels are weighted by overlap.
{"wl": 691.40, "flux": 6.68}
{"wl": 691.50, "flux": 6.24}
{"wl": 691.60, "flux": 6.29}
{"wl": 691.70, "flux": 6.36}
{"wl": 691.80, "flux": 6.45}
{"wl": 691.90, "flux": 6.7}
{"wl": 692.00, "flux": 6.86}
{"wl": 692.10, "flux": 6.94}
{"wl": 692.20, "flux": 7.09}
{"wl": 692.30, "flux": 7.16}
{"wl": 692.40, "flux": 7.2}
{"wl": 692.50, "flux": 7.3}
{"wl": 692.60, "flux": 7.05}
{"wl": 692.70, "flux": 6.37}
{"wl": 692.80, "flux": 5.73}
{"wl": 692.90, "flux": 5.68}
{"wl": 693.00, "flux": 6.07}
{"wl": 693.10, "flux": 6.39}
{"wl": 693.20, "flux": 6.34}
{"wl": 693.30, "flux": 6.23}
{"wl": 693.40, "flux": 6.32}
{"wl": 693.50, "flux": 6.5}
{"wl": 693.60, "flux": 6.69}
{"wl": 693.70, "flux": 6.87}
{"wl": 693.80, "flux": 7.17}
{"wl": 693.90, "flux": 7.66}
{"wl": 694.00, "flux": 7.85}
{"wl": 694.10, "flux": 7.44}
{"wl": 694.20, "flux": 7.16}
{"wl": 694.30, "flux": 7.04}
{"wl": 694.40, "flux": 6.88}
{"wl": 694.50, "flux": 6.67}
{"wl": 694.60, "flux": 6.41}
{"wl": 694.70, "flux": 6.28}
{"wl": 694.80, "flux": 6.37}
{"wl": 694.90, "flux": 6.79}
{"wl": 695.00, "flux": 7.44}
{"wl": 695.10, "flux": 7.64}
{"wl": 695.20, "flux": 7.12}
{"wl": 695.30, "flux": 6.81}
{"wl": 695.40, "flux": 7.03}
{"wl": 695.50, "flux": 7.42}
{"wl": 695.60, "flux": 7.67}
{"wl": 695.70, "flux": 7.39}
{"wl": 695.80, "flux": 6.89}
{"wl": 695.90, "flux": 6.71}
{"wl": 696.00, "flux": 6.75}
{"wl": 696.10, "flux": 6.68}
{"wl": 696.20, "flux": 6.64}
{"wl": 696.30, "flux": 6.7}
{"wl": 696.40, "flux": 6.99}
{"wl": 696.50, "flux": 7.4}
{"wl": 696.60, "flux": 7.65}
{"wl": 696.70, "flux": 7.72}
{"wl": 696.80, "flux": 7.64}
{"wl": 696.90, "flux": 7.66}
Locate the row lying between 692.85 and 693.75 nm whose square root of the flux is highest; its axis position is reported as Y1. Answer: 693.70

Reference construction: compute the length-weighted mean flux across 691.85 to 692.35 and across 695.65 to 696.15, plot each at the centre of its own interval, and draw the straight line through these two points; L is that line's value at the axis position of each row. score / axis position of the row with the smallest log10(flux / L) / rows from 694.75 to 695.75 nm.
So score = 694.80 nm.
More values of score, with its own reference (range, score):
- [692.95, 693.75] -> 693.00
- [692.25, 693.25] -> 692.90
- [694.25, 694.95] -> 694.70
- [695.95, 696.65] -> 696.20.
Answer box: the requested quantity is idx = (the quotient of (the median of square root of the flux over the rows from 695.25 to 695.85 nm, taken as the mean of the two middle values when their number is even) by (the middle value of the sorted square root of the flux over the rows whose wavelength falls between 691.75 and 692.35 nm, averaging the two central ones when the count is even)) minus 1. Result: 0.022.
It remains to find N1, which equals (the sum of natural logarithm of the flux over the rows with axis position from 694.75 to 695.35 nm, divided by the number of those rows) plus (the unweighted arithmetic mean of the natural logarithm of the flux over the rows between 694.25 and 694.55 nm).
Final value 3.87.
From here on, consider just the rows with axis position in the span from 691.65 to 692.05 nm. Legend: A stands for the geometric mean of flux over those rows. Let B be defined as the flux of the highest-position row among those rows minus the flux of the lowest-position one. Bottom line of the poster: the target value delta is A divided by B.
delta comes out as 13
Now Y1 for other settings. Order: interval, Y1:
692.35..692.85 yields 692.50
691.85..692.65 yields 692.50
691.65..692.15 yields 692.10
